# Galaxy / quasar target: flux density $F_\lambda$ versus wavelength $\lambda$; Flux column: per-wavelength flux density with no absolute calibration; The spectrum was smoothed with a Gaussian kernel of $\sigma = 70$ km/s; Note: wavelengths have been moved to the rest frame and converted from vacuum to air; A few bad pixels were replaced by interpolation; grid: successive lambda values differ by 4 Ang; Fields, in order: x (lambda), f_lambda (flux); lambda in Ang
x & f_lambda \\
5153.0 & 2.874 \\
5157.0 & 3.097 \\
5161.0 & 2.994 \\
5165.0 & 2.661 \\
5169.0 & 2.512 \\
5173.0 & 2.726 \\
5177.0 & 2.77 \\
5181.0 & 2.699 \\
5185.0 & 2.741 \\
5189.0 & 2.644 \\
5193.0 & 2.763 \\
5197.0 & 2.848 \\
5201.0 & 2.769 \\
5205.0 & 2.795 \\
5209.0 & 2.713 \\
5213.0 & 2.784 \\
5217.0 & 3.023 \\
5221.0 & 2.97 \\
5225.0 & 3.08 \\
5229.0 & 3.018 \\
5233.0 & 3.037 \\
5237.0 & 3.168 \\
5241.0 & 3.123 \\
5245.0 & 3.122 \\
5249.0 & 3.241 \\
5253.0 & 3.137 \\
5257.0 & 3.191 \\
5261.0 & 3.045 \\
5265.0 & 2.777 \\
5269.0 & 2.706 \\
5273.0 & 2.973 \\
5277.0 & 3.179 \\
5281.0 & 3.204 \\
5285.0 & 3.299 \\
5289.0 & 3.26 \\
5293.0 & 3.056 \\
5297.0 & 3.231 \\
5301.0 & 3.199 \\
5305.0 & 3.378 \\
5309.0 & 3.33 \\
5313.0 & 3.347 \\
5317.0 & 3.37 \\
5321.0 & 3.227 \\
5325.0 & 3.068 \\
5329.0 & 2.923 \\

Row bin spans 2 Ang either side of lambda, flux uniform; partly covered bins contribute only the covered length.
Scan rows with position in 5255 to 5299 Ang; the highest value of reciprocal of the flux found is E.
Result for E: 0.37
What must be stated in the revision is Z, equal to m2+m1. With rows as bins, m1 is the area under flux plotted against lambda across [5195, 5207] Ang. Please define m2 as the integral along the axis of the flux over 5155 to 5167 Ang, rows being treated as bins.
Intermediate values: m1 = 34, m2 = 35.0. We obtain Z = 69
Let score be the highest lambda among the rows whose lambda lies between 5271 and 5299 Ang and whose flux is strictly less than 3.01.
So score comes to 5273.0 Ang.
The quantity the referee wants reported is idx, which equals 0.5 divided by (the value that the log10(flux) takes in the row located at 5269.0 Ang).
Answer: 1.16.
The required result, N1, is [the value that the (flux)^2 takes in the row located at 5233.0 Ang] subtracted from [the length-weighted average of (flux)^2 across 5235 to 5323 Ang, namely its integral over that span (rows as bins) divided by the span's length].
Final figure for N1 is 0.8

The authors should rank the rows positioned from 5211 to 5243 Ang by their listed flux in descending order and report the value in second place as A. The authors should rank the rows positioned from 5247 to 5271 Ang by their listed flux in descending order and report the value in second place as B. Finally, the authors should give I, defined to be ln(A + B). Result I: 1.84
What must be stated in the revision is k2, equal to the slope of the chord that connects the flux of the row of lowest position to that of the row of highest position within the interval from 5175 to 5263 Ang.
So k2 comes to 0.0033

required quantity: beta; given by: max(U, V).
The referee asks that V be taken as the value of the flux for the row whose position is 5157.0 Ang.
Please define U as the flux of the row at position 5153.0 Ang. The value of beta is 3.10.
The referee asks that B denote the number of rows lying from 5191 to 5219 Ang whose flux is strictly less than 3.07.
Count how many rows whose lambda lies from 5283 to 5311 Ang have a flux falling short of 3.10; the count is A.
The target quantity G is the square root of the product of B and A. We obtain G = 2.6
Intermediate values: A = 1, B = 7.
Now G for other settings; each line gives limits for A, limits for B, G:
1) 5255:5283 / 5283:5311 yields 2.0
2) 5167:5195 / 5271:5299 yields 3.7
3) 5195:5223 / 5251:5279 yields 5.3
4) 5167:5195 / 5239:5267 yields 3.7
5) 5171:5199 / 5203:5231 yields 6.5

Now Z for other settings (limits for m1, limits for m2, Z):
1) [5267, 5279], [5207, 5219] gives 70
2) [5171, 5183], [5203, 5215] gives 66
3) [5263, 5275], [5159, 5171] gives 66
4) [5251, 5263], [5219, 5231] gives 74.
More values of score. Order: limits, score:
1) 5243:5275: 5273.0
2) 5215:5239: 5221.0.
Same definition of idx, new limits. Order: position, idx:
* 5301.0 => 0.99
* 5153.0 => 1.09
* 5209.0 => 1.15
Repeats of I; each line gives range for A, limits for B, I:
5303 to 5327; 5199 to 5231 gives 1.86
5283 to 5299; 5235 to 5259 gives 1.86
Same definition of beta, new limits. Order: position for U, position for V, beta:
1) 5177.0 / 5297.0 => 3.23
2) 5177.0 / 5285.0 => 3.30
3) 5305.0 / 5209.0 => 3.38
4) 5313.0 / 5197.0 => 3.35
